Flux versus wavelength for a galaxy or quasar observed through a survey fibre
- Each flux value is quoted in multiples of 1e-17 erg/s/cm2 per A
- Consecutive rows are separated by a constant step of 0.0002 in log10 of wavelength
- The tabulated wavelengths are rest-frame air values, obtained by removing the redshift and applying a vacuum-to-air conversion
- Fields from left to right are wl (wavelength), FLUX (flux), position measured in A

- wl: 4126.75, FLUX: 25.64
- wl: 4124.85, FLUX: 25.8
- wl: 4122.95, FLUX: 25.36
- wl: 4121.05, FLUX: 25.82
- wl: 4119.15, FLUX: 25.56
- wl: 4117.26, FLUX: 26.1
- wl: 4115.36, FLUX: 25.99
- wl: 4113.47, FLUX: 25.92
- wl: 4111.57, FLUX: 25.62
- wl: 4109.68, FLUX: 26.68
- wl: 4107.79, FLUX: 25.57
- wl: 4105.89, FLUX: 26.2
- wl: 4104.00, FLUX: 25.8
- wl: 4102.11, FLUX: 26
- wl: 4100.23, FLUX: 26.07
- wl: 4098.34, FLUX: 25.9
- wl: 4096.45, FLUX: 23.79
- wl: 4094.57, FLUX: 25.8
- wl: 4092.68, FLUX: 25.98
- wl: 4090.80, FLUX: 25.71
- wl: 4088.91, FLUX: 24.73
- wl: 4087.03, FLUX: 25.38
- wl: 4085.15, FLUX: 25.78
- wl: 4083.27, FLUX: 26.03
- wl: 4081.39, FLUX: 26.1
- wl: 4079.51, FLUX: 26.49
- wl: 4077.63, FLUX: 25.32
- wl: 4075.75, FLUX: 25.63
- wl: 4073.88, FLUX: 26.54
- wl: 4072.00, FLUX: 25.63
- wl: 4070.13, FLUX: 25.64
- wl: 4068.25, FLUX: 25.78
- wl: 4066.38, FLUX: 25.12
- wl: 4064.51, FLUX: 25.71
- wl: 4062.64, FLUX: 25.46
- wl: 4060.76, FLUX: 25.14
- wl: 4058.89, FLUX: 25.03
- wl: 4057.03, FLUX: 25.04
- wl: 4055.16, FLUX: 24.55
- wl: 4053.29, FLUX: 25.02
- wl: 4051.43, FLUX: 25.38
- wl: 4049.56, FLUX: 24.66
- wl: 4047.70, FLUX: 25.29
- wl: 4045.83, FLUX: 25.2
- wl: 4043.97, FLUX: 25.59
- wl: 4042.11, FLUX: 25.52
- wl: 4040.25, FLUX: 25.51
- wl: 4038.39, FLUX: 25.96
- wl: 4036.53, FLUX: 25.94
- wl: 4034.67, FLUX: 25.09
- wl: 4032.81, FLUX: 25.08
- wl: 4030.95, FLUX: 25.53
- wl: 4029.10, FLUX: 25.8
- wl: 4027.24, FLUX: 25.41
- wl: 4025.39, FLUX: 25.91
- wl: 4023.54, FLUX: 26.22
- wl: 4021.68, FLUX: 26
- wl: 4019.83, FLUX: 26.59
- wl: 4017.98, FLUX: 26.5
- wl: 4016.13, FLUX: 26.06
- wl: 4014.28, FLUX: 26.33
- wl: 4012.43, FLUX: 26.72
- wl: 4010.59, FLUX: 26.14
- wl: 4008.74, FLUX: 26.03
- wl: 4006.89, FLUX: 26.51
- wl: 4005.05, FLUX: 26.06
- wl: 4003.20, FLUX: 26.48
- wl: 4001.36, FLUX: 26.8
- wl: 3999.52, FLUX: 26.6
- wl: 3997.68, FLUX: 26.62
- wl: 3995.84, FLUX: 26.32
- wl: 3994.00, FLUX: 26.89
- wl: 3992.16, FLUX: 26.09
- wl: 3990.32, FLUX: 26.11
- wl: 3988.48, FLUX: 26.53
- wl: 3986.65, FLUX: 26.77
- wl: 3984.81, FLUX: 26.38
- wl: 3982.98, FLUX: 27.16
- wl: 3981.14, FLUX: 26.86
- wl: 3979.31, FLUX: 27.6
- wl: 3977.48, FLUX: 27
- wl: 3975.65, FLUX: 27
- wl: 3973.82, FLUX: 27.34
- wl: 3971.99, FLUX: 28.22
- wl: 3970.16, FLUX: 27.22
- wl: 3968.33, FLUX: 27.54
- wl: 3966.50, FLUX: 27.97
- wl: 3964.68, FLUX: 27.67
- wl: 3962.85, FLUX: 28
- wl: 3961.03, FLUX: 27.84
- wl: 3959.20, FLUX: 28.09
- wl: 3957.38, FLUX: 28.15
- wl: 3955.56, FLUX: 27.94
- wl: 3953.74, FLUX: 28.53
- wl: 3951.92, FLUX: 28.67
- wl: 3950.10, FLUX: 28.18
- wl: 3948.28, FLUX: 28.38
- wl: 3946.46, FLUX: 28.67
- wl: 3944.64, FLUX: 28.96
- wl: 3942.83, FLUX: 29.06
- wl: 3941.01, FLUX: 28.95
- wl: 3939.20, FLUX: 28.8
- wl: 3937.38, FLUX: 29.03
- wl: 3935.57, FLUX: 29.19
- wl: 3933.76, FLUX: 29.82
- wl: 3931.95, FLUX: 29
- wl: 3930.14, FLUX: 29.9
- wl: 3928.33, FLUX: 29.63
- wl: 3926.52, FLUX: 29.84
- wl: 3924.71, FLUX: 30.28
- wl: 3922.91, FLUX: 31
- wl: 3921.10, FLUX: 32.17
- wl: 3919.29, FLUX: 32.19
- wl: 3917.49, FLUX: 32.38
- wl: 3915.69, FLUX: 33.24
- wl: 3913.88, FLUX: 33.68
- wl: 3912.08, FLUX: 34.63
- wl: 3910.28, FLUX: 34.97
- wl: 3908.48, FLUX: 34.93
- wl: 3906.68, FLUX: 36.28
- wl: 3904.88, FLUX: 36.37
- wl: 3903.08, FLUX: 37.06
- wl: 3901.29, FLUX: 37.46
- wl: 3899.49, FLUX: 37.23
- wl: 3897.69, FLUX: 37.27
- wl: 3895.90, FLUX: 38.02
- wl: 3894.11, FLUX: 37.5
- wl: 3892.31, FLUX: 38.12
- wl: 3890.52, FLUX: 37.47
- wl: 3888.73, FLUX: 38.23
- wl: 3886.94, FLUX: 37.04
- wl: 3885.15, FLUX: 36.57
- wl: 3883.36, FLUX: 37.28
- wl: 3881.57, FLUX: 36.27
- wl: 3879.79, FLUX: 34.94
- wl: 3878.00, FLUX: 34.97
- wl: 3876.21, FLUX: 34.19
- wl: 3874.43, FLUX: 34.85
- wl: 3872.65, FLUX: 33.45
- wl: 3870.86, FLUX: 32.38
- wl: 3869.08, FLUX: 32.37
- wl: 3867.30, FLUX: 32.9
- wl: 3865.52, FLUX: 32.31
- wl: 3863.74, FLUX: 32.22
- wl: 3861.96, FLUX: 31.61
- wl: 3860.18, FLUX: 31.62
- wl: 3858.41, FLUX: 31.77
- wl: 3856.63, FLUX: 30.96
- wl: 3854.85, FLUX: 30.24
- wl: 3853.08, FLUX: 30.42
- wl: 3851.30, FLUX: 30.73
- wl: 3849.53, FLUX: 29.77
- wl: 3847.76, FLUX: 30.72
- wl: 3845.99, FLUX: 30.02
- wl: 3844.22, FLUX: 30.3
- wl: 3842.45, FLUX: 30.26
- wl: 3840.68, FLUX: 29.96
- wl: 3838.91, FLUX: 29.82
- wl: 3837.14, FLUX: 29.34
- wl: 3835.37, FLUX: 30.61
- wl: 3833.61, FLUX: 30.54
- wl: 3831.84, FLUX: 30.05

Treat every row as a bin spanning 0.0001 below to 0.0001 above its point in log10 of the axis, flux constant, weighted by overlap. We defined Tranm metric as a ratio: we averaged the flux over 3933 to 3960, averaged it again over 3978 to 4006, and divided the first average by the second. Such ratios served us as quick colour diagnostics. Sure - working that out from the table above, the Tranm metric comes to 1.1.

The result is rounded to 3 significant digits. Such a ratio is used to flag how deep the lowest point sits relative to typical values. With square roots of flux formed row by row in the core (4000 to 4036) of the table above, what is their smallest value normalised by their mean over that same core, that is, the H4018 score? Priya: 0.981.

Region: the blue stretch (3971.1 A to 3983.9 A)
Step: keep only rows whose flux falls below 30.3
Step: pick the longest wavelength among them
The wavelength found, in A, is 3982.98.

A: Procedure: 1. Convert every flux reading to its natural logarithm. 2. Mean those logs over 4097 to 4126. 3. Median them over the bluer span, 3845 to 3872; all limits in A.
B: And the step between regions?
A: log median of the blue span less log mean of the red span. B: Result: 0.20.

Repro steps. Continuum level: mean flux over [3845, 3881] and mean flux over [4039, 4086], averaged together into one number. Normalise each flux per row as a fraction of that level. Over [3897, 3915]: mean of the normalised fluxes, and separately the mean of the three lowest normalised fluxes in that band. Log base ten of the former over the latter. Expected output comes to 0.019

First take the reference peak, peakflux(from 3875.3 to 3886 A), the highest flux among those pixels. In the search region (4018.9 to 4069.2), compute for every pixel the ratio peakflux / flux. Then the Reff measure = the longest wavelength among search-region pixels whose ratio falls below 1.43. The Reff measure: 4023.54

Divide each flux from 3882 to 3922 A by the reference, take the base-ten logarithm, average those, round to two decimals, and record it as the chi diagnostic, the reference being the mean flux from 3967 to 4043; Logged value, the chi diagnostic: 0.13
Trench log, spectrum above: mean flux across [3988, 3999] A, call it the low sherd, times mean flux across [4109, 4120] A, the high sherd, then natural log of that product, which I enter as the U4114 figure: 6.53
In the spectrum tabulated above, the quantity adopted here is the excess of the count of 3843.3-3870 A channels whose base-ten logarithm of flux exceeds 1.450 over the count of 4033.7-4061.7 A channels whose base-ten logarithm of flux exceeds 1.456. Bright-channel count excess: 15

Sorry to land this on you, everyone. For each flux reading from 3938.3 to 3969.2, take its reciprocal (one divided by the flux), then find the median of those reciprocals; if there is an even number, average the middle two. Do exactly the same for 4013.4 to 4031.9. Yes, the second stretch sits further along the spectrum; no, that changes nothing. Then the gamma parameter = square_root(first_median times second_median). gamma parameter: 0.037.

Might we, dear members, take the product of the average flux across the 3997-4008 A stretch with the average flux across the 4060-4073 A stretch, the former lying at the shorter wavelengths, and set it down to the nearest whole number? 676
